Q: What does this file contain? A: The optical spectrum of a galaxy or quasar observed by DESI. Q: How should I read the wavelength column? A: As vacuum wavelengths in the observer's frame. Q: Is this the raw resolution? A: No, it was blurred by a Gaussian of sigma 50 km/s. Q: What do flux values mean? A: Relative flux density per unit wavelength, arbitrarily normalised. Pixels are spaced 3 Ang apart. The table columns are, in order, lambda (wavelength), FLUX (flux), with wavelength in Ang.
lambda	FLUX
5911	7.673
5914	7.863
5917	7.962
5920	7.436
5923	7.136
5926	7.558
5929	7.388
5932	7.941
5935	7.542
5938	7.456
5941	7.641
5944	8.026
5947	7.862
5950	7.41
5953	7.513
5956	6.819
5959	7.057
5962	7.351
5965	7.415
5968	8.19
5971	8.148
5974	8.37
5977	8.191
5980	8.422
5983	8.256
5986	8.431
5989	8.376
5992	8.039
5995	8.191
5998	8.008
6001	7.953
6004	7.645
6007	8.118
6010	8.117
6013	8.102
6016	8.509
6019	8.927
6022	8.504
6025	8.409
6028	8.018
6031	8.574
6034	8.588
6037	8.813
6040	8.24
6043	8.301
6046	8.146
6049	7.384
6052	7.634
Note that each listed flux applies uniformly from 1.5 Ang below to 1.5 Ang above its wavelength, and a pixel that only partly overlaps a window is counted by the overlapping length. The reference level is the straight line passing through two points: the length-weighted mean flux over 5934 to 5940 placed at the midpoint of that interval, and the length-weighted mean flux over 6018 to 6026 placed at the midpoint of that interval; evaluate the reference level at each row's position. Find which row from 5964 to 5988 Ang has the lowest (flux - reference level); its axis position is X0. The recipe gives 5965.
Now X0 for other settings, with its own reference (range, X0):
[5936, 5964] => 5956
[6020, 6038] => 6028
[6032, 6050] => 6049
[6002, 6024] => 6004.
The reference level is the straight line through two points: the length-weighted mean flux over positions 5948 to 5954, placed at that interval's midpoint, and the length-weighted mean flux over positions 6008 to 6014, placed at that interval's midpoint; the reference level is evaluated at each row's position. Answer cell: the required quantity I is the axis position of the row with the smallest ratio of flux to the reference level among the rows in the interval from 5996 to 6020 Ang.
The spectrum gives 6004 Ang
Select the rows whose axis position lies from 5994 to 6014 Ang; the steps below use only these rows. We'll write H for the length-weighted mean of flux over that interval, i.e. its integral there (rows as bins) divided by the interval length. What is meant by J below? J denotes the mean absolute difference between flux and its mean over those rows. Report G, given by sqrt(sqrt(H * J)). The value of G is 1.01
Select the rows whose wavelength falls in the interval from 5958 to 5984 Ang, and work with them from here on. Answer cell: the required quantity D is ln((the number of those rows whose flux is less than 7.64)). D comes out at 1.1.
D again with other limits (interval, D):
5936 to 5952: 0.7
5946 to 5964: 1.6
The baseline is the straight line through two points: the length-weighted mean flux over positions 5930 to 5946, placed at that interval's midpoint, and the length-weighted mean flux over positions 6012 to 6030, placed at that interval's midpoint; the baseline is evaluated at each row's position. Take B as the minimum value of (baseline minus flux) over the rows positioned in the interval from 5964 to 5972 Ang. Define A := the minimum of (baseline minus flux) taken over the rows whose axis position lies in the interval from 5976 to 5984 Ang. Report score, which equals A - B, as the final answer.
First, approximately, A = -0.3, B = -0.22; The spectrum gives -0.1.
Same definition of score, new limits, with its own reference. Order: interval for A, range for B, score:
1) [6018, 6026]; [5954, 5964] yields -1.1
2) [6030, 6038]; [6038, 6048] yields -0.6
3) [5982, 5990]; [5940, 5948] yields 0.0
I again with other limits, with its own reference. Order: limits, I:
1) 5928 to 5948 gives 5938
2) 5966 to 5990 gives 5983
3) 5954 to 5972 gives 5956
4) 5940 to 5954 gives 5950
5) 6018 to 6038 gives 6028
